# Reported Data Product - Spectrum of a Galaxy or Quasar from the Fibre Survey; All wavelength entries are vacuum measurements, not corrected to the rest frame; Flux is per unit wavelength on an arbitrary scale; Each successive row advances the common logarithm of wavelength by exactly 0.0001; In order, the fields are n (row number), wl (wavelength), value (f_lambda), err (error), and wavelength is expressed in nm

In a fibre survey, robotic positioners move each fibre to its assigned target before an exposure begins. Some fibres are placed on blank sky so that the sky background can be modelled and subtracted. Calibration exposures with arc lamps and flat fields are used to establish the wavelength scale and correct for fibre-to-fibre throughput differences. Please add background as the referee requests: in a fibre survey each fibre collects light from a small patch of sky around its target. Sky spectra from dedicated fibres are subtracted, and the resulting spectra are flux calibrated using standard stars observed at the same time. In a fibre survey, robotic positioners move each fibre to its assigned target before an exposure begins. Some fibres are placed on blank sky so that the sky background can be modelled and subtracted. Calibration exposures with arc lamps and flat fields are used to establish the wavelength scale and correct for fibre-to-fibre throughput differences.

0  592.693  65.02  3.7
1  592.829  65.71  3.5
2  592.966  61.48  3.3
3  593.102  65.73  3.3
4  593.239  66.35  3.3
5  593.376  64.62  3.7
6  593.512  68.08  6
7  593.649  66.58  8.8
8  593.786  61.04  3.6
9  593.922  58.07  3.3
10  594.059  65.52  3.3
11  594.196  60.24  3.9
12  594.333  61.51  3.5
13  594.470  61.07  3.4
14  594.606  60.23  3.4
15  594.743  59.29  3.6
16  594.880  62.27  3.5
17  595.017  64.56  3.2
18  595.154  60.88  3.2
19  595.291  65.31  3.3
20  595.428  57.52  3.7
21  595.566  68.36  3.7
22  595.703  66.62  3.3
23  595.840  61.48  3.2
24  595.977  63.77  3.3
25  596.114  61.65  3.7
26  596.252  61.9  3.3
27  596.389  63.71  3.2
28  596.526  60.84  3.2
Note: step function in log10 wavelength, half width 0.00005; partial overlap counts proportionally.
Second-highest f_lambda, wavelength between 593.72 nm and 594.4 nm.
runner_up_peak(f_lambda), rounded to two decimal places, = 61.51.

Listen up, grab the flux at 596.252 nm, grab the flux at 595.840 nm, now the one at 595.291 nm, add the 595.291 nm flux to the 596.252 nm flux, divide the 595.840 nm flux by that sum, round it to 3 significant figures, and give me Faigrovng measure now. 0.483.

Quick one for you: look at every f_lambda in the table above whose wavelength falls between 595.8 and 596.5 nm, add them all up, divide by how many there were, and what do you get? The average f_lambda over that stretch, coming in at 62.5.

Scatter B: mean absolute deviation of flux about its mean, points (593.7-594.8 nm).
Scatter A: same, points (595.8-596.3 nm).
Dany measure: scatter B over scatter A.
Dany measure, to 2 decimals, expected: 1.80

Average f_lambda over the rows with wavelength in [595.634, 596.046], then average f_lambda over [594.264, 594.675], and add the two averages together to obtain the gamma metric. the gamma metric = 125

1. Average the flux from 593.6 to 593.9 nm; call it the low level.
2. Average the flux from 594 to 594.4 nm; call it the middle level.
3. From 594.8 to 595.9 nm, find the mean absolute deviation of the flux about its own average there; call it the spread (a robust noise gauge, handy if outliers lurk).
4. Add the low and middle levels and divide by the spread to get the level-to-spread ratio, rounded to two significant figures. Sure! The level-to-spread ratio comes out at 44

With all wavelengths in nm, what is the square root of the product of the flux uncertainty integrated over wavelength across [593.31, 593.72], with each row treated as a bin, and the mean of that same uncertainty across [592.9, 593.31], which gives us 2.89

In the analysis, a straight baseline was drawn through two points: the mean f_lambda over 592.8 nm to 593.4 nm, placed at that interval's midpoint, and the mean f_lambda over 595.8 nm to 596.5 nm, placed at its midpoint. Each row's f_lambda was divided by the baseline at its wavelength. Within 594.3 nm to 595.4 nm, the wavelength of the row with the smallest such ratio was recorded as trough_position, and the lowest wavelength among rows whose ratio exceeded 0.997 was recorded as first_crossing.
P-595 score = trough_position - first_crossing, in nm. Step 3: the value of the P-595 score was -0.27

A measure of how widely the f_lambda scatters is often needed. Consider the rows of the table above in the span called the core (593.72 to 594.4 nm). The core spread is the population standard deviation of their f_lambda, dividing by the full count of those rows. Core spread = 2.4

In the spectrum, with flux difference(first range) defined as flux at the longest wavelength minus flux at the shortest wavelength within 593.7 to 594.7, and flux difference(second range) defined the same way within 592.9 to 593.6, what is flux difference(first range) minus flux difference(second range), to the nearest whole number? -7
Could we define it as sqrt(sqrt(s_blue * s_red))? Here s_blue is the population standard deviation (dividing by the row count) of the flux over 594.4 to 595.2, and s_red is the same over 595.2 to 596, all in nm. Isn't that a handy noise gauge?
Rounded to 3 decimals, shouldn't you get 1.563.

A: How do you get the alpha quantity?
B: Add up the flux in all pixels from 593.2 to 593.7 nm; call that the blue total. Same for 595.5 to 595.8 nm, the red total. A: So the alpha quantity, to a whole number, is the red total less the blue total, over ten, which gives -13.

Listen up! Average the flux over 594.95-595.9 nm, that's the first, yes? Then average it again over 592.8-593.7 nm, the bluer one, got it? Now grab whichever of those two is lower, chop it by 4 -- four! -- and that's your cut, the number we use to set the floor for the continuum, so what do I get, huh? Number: 15.9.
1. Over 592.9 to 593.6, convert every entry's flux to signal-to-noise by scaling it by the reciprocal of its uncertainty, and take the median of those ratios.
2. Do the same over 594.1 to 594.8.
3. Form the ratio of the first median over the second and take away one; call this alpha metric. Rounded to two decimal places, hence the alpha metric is 0.06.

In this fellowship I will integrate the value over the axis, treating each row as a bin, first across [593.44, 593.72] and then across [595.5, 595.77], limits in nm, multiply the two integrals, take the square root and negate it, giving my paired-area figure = -18.5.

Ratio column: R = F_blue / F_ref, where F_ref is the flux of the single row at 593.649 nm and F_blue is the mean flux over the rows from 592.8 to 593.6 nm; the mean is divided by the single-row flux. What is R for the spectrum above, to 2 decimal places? 0.98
